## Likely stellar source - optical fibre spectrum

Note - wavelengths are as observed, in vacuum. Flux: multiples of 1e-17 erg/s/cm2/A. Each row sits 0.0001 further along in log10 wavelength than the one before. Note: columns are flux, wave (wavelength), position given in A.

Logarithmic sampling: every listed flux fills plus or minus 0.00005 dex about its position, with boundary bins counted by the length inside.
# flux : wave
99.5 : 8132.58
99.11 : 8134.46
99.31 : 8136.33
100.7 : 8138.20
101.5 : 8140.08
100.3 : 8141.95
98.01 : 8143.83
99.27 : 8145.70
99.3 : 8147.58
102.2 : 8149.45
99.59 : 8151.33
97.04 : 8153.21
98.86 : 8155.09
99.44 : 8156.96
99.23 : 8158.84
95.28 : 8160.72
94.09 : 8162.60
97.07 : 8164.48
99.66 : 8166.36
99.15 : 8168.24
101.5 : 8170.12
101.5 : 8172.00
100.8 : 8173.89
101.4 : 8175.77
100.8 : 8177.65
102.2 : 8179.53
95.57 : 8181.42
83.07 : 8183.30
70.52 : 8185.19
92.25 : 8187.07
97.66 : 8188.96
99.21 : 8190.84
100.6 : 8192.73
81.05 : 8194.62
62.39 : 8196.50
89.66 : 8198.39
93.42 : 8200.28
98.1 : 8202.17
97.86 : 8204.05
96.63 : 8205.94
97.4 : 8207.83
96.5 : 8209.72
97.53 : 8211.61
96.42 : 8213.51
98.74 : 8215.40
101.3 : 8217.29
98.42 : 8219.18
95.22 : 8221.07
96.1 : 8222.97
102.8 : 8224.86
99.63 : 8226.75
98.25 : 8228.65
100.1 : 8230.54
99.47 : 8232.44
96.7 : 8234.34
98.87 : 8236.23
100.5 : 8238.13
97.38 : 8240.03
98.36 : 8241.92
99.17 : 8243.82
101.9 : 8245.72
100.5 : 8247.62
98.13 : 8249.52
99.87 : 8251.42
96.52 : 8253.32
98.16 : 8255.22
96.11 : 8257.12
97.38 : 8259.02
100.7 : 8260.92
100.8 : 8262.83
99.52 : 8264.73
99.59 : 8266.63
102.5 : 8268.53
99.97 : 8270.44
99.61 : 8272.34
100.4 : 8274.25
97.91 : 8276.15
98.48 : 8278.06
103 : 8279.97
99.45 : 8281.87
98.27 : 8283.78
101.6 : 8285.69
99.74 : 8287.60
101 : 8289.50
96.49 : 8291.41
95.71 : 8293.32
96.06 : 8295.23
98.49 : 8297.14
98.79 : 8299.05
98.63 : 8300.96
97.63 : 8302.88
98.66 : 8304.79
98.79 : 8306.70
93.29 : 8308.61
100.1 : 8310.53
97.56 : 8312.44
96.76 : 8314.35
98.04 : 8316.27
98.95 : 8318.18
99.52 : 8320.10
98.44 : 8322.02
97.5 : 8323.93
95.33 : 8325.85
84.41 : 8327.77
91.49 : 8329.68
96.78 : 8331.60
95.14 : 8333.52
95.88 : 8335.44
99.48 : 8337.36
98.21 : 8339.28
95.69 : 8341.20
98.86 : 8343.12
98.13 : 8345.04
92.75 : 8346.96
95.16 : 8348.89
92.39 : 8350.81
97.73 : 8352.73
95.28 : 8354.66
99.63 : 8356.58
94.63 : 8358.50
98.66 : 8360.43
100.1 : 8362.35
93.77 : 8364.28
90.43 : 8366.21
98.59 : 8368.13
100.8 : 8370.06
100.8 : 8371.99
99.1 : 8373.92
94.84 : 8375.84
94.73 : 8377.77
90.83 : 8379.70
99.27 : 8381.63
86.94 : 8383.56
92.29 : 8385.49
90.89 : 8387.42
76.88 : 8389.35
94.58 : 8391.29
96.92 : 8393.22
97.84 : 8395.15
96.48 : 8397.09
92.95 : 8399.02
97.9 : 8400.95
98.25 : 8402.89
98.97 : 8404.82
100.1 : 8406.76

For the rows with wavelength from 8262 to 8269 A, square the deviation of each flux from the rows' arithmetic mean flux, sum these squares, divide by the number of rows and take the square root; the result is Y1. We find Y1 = 1.2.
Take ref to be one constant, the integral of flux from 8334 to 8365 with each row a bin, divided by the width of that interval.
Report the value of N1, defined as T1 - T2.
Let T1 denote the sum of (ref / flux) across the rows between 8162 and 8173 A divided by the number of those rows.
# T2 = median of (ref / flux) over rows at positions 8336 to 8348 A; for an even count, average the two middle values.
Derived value -0.01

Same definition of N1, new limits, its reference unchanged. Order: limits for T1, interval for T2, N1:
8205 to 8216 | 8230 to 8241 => 0.02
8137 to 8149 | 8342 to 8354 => -0.03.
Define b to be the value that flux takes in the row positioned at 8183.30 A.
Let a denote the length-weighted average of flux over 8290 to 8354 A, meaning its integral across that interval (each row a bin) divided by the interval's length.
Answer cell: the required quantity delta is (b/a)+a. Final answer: 97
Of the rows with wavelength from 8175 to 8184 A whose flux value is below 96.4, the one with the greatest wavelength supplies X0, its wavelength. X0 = 8183.30 A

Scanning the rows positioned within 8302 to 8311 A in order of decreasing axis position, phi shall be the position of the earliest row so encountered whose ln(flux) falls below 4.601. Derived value 8308.61 A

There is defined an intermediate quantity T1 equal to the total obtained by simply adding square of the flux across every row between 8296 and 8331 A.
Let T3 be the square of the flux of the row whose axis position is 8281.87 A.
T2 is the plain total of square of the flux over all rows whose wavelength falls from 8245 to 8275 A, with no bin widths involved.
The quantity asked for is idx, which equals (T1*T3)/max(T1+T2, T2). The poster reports 5104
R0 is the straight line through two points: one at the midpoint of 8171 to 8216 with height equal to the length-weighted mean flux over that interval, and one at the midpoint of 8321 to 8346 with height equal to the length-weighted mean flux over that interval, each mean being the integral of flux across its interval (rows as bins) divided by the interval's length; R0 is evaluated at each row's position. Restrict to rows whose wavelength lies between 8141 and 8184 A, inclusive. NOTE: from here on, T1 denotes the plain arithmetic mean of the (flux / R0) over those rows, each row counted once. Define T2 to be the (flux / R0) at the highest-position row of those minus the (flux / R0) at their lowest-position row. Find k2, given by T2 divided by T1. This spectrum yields -0.181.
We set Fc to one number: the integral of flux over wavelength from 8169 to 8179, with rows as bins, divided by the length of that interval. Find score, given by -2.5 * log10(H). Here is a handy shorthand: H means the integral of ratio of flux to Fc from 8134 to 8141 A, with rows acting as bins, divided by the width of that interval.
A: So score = 0.011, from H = 0.990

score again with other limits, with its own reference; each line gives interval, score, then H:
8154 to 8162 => 0.035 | 0.968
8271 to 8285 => 0.017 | 0.984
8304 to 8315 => 0.040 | 0.964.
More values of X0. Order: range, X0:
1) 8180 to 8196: 8194.62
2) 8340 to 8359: 8358.50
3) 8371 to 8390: 8389.35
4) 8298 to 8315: 8308.61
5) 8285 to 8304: 8295.23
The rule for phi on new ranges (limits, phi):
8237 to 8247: 8243.82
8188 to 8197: 8196.50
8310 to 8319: 8318.18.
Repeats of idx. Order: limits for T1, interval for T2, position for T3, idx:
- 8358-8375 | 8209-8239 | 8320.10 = 3516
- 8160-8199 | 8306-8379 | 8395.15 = 3298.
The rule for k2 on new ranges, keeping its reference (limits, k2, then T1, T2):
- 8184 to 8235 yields 0.270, 1.01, 0.27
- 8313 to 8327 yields -0.016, 1.02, -0.02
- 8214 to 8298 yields -0.015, 1.05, -0.02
